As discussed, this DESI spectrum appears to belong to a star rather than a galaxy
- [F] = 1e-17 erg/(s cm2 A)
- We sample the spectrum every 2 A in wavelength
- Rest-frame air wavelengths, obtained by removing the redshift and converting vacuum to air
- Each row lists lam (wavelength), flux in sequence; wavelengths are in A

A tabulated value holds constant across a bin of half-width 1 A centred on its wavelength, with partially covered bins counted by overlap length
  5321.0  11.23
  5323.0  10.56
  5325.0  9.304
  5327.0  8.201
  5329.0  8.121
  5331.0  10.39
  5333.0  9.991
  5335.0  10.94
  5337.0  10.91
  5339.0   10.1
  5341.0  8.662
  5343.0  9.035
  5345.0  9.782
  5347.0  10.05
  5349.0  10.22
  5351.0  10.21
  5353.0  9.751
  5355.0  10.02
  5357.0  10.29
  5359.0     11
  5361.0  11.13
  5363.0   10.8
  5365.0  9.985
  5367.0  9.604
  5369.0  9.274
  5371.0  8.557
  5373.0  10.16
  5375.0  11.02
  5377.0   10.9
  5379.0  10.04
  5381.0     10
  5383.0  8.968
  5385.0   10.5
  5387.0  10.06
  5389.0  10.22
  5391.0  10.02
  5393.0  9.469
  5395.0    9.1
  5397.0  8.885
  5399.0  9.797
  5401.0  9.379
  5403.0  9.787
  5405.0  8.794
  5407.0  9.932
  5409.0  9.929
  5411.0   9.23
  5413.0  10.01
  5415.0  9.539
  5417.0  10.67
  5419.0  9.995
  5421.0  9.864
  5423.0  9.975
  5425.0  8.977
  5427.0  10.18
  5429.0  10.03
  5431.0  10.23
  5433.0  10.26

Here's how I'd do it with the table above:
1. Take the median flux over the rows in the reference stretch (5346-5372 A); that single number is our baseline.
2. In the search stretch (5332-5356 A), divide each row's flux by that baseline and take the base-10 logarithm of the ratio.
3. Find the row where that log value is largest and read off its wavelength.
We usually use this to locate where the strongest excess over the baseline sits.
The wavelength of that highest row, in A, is 5335.0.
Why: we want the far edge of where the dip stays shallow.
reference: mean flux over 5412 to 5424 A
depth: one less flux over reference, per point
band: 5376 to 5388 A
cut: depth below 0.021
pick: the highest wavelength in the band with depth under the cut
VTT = 5387.0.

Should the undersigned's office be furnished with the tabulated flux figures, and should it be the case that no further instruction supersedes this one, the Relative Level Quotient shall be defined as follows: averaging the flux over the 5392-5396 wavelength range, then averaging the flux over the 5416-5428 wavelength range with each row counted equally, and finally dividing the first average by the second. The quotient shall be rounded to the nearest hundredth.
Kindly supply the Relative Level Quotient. 0.93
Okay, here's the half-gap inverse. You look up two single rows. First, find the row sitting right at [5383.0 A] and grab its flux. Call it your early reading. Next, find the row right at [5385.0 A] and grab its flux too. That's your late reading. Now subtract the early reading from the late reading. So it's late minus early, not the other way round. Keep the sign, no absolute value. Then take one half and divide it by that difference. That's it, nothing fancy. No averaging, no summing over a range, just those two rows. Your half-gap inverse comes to 0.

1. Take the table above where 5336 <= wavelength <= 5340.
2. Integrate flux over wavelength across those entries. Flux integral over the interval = 42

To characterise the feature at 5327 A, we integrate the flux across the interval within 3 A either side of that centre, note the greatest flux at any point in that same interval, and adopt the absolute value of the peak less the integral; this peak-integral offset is 42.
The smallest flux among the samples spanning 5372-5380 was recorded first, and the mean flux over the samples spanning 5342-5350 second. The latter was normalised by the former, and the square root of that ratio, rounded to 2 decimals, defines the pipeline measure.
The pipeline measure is 0.99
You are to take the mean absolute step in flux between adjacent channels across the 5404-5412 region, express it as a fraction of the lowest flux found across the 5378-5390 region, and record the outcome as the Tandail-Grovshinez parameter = 0.068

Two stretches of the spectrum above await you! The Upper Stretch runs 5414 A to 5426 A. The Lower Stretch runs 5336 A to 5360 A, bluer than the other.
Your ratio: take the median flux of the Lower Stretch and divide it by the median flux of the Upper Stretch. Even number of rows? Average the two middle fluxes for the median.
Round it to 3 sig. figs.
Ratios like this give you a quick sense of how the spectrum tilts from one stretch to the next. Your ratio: 1.02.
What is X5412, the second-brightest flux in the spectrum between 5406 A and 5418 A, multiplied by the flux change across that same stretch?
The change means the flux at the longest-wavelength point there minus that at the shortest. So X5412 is 7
